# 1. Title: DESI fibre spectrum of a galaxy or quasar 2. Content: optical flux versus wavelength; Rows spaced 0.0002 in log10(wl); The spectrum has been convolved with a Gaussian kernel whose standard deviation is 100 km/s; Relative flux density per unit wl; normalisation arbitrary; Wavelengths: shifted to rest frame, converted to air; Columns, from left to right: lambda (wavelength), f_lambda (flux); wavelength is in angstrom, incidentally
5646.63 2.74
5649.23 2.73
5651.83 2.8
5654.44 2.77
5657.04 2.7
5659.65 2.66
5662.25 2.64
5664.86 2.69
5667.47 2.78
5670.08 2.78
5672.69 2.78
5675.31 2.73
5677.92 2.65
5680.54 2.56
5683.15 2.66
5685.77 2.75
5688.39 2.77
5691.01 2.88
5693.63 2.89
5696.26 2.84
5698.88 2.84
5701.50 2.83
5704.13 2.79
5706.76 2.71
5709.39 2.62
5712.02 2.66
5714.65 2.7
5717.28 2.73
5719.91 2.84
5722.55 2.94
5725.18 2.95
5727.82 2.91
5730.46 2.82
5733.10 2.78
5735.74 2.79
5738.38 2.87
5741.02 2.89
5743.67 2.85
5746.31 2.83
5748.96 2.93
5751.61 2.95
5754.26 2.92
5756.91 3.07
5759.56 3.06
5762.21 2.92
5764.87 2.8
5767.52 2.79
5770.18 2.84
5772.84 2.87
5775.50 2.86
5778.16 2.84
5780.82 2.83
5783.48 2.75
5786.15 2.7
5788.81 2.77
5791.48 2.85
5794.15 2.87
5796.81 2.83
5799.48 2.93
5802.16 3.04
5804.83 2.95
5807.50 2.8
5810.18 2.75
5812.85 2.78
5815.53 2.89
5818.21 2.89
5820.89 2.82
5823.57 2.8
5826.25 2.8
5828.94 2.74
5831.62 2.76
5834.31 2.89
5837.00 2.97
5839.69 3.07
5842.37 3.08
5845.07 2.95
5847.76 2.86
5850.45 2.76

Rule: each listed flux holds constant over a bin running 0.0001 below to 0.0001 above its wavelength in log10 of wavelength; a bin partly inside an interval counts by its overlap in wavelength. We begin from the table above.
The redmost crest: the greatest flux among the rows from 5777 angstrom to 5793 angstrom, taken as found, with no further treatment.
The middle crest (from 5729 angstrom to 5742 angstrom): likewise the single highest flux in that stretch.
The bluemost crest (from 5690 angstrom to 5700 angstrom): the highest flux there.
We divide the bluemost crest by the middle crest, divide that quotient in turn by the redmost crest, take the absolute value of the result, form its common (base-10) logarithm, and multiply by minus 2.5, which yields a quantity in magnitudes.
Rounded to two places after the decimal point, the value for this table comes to 1.14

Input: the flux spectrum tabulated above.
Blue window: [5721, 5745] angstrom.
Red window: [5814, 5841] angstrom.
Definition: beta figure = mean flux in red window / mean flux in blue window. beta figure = 1.00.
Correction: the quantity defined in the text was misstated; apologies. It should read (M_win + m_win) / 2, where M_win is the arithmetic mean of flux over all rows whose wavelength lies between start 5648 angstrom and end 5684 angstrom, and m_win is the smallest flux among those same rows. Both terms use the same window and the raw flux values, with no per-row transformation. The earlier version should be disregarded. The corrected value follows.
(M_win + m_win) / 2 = 2.63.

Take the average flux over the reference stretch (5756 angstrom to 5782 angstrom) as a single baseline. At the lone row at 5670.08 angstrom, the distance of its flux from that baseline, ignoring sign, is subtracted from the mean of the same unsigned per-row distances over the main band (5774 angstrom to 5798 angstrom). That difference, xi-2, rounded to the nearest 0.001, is -0.031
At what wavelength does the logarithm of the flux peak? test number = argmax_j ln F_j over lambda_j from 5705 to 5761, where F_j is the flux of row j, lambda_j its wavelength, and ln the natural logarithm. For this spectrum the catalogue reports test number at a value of 5756.91 angstrom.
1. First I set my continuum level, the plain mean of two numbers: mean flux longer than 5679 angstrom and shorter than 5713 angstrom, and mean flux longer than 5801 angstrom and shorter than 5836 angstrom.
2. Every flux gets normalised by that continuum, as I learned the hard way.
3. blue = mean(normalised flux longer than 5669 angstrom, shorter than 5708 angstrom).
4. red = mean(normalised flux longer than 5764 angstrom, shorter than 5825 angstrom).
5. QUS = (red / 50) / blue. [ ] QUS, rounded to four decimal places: 0.0205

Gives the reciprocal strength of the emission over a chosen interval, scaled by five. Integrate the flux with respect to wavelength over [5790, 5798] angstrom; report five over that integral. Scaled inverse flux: 0.219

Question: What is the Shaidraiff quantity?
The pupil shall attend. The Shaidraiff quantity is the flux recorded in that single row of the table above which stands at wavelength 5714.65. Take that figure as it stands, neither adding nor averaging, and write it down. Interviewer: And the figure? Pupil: 2.7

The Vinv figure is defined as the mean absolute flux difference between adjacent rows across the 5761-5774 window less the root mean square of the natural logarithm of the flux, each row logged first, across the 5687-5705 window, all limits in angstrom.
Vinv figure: -0.989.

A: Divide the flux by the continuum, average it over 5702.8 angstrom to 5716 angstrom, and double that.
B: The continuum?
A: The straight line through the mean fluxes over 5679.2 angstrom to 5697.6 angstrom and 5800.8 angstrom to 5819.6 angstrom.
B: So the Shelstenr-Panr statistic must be 1.94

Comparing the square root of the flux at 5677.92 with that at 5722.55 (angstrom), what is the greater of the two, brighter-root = 1.71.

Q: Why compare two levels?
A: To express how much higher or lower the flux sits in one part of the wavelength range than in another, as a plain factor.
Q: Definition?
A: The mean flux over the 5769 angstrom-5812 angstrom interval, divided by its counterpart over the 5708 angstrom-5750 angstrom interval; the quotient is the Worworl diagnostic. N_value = 1.01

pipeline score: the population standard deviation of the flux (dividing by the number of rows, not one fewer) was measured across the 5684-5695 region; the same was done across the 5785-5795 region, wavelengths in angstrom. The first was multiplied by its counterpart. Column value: 0.0043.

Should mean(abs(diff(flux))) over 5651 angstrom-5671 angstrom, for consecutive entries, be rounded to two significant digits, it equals 0.043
